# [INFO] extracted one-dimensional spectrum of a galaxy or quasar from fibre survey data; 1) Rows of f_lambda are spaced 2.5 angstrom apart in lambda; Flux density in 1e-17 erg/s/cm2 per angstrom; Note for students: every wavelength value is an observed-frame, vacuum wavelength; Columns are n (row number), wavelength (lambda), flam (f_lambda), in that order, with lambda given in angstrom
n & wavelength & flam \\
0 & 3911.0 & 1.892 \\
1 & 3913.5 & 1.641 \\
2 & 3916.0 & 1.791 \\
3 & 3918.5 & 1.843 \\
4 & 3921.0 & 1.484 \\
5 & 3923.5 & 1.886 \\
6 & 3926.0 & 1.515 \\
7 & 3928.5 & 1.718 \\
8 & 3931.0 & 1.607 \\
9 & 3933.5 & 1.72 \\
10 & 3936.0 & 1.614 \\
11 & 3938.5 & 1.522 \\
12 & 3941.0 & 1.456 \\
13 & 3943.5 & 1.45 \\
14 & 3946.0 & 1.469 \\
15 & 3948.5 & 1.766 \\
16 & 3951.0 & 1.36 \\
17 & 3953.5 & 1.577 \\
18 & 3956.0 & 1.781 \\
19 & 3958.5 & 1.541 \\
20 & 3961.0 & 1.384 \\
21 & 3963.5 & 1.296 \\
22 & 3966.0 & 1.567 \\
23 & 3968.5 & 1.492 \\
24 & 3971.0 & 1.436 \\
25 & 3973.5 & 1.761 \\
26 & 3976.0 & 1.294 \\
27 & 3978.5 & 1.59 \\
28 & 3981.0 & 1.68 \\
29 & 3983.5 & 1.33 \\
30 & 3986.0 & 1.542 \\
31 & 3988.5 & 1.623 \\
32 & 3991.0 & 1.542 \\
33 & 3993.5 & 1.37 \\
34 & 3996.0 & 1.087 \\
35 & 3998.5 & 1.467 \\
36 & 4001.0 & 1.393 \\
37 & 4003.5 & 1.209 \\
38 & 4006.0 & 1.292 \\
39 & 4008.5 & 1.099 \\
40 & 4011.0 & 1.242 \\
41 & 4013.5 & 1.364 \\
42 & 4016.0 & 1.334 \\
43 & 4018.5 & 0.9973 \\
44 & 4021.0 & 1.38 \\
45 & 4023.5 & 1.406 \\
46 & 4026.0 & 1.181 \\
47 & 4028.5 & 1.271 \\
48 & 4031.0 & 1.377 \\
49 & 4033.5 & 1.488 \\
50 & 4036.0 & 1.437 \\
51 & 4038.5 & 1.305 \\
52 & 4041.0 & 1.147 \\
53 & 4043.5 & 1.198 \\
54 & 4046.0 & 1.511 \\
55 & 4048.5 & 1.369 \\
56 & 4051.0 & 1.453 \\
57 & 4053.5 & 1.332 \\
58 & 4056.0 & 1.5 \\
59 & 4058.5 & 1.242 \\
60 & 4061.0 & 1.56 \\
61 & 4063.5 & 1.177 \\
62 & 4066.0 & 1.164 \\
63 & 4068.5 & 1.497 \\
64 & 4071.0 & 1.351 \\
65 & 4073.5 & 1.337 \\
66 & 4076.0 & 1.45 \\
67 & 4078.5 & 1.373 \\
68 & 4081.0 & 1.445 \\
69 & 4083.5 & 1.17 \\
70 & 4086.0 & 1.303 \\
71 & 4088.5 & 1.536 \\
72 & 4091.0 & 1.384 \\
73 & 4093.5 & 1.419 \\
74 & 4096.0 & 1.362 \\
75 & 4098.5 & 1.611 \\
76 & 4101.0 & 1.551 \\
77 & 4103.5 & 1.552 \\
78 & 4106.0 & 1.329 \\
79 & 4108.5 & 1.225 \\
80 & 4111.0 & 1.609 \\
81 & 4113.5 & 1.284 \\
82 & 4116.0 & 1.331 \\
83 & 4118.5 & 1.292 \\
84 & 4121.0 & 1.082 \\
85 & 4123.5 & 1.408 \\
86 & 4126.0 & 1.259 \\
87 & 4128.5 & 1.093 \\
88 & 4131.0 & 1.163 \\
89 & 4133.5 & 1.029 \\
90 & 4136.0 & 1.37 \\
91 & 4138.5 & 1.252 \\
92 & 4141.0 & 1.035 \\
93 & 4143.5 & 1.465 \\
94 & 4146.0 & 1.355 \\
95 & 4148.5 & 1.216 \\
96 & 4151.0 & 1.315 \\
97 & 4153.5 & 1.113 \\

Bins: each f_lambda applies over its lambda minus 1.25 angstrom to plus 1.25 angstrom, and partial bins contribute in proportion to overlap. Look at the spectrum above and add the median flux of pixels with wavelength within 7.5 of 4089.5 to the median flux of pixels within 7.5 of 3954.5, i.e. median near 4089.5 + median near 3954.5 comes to 2.93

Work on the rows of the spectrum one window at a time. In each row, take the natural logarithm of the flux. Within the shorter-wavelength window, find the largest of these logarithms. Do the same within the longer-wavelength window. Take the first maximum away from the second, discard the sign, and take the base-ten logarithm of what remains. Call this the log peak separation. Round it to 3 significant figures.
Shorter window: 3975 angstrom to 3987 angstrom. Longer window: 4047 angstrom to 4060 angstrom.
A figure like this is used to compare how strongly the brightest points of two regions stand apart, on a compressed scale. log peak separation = -0.946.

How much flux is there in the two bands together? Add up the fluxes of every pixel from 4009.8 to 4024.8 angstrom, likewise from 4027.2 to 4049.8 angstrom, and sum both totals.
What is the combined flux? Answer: 20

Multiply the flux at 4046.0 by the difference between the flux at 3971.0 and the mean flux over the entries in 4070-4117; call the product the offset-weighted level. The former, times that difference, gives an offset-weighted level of 0.05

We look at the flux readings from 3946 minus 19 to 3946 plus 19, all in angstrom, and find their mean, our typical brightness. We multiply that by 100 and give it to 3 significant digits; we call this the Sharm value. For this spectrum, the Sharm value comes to 155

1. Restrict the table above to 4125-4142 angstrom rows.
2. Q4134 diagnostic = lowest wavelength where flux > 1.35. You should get 4136.0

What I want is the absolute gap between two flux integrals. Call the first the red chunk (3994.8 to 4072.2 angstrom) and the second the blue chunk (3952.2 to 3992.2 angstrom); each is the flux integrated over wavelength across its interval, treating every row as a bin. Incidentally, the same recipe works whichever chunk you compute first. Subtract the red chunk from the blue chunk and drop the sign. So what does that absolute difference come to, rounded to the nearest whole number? 41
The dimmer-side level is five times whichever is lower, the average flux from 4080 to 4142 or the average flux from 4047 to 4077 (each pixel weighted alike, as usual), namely 6.62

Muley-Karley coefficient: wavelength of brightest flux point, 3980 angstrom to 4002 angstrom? 3981.0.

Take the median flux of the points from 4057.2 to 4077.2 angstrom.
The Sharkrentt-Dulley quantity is 1.34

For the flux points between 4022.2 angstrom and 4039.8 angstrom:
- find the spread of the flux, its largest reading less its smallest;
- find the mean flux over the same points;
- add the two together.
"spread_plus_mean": 1.66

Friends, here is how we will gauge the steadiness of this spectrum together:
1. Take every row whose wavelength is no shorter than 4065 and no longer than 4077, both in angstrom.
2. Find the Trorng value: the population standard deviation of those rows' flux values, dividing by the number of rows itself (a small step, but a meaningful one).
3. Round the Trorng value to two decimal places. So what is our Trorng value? 0.11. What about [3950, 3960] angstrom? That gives 0.15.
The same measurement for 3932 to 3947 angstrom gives 0.10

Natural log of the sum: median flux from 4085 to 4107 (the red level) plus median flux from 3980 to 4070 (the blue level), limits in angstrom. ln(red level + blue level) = 1.02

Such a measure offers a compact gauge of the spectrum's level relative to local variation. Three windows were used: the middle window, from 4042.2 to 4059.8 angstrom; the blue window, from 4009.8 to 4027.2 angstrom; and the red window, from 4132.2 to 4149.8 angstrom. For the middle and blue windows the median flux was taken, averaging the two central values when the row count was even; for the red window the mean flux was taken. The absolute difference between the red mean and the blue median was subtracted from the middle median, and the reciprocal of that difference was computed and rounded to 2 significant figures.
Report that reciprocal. 0.78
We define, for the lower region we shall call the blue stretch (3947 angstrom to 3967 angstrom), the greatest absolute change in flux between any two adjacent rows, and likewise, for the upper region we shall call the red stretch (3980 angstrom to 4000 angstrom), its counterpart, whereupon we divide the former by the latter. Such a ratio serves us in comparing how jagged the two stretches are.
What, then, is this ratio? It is 1.1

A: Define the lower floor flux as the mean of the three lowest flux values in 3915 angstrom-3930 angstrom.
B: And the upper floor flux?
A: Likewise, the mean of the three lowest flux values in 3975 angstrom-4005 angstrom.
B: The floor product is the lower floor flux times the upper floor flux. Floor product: 1.9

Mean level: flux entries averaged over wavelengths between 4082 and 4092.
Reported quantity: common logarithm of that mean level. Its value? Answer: 0.13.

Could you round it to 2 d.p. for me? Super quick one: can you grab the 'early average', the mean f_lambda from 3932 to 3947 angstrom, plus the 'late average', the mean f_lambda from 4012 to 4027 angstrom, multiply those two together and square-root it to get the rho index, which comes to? 1.40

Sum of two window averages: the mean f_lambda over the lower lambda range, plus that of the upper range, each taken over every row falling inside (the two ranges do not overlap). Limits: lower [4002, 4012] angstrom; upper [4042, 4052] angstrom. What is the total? 2.6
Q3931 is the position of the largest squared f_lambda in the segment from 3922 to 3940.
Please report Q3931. 3923.5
